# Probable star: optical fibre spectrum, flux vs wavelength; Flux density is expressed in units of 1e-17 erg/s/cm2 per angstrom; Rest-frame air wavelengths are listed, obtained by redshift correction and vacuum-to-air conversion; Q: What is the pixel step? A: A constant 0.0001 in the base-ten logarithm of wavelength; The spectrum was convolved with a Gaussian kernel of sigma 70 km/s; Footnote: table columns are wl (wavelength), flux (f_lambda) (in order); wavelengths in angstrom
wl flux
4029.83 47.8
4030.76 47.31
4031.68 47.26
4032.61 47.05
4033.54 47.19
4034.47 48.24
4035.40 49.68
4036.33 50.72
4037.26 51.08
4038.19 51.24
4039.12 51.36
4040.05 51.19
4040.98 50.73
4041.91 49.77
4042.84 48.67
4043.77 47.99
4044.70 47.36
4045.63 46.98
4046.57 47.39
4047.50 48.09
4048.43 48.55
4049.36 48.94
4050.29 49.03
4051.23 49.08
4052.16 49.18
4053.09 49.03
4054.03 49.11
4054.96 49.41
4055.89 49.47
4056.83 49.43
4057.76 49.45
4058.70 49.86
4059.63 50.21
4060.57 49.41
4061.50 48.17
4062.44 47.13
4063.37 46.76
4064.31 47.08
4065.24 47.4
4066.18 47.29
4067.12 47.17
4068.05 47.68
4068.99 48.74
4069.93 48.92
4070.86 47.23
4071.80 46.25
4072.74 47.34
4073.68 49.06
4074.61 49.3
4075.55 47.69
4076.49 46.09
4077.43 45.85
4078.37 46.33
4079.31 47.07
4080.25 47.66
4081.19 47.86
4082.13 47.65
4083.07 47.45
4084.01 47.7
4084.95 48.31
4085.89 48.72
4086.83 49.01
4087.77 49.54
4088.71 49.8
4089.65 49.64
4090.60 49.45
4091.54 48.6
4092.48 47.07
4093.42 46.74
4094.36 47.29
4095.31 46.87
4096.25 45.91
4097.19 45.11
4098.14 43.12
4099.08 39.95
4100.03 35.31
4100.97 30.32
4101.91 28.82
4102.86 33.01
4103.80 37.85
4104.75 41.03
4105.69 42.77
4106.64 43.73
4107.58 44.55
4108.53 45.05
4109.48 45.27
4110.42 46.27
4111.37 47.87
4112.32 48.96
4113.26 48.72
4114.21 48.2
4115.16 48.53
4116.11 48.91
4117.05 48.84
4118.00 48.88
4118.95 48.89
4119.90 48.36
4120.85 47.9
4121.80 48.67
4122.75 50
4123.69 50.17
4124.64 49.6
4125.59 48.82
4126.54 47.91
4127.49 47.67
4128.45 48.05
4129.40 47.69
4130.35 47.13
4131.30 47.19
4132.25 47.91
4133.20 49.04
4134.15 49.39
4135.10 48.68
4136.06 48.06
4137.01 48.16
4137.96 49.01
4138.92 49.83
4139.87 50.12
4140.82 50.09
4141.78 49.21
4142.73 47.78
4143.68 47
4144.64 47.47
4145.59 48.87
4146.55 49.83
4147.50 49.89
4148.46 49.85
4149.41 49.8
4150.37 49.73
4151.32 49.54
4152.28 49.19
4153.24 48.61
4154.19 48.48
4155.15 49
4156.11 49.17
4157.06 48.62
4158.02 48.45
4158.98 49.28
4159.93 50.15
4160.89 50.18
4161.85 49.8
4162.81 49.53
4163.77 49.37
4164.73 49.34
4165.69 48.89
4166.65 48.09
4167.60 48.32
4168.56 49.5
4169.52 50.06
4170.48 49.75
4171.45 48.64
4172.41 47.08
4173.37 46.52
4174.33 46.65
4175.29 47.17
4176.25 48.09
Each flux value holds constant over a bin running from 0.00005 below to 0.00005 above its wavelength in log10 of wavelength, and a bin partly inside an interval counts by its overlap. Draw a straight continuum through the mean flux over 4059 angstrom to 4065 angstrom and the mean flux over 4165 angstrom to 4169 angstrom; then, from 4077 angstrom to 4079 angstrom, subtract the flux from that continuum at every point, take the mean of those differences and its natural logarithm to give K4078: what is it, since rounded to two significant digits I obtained 0.75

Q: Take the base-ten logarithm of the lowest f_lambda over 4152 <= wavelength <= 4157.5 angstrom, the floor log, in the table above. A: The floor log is 1.69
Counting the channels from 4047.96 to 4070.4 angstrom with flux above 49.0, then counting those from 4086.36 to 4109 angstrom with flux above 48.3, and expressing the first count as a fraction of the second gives 2.00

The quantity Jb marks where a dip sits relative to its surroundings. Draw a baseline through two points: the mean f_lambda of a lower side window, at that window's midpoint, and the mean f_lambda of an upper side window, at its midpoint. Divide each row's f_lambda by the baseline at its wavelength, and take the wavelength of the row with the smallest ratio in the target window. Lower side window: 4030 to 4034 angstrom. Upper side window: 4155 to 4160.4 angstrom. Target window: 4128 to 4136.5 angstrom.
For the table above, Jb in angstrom 4130.35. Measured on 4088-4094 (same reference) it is 4093.42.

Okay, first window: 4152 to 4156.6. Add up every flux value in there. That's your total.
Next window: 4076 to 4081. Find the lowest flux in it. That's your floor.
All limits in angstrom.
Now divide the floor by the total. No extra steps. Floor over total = 0.188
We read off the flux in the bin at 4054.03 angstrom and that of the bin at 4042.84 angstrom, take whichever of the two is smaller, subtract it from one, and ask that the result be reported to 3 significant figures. -47.7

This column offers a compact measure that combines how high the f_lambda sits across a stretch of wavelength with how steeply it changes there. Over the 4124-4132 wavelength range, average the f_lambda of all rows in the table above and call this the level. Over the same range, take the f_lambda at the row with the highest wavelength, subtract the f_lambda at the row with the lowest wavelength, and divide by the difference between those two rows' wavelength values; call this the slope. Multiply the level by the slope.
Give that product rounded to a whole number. -17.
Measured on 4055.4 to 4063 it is -18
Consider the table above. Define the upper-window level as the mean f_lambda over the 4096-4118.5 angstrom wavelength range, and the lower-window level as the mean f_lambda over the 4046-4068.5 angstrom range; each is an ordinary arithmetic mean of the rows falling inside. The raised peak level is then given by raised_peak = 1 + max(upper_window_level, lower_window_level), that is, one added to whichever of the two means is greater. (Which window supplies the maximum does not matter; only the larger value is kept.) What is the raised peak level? 49.5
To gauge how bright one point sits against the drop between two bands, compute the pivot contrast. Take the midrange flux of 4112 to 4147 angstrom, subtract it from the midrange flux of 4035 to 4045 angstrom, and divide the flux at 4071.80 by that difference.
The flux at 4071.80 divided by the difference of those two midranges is 60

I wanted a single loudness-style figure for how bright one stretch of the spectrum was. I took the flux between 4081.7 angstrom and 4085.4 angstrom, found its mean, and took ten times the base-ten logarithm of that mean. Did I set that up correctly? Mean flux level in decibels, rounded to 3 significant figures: 16.8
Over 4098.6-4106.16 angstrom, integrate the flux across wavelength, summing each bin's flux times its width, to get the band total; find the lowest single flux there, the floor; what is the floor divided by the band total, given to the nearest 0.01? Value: 0.11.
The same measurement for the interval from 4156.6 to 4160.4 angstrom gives 0.26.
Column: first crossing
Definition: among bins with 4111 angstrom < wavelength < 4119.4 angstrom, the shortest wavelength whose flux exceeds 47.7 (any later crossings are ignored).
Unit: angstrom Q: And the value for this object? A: 4111.37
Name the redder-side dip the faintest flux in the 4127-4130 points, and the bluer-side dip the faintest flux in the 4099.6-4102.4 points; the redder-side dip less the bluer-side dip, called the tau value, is 19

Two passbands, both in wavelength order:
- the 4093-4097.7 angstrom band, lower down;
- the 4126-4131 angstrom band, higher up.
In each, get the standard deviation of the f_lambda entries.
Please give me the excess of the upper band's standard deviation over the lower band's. -0.5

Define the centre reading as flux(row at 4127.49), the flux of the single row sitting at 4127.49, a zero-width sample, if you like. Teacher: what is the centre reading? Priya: 47.67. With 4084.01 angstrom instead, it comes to 47.7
